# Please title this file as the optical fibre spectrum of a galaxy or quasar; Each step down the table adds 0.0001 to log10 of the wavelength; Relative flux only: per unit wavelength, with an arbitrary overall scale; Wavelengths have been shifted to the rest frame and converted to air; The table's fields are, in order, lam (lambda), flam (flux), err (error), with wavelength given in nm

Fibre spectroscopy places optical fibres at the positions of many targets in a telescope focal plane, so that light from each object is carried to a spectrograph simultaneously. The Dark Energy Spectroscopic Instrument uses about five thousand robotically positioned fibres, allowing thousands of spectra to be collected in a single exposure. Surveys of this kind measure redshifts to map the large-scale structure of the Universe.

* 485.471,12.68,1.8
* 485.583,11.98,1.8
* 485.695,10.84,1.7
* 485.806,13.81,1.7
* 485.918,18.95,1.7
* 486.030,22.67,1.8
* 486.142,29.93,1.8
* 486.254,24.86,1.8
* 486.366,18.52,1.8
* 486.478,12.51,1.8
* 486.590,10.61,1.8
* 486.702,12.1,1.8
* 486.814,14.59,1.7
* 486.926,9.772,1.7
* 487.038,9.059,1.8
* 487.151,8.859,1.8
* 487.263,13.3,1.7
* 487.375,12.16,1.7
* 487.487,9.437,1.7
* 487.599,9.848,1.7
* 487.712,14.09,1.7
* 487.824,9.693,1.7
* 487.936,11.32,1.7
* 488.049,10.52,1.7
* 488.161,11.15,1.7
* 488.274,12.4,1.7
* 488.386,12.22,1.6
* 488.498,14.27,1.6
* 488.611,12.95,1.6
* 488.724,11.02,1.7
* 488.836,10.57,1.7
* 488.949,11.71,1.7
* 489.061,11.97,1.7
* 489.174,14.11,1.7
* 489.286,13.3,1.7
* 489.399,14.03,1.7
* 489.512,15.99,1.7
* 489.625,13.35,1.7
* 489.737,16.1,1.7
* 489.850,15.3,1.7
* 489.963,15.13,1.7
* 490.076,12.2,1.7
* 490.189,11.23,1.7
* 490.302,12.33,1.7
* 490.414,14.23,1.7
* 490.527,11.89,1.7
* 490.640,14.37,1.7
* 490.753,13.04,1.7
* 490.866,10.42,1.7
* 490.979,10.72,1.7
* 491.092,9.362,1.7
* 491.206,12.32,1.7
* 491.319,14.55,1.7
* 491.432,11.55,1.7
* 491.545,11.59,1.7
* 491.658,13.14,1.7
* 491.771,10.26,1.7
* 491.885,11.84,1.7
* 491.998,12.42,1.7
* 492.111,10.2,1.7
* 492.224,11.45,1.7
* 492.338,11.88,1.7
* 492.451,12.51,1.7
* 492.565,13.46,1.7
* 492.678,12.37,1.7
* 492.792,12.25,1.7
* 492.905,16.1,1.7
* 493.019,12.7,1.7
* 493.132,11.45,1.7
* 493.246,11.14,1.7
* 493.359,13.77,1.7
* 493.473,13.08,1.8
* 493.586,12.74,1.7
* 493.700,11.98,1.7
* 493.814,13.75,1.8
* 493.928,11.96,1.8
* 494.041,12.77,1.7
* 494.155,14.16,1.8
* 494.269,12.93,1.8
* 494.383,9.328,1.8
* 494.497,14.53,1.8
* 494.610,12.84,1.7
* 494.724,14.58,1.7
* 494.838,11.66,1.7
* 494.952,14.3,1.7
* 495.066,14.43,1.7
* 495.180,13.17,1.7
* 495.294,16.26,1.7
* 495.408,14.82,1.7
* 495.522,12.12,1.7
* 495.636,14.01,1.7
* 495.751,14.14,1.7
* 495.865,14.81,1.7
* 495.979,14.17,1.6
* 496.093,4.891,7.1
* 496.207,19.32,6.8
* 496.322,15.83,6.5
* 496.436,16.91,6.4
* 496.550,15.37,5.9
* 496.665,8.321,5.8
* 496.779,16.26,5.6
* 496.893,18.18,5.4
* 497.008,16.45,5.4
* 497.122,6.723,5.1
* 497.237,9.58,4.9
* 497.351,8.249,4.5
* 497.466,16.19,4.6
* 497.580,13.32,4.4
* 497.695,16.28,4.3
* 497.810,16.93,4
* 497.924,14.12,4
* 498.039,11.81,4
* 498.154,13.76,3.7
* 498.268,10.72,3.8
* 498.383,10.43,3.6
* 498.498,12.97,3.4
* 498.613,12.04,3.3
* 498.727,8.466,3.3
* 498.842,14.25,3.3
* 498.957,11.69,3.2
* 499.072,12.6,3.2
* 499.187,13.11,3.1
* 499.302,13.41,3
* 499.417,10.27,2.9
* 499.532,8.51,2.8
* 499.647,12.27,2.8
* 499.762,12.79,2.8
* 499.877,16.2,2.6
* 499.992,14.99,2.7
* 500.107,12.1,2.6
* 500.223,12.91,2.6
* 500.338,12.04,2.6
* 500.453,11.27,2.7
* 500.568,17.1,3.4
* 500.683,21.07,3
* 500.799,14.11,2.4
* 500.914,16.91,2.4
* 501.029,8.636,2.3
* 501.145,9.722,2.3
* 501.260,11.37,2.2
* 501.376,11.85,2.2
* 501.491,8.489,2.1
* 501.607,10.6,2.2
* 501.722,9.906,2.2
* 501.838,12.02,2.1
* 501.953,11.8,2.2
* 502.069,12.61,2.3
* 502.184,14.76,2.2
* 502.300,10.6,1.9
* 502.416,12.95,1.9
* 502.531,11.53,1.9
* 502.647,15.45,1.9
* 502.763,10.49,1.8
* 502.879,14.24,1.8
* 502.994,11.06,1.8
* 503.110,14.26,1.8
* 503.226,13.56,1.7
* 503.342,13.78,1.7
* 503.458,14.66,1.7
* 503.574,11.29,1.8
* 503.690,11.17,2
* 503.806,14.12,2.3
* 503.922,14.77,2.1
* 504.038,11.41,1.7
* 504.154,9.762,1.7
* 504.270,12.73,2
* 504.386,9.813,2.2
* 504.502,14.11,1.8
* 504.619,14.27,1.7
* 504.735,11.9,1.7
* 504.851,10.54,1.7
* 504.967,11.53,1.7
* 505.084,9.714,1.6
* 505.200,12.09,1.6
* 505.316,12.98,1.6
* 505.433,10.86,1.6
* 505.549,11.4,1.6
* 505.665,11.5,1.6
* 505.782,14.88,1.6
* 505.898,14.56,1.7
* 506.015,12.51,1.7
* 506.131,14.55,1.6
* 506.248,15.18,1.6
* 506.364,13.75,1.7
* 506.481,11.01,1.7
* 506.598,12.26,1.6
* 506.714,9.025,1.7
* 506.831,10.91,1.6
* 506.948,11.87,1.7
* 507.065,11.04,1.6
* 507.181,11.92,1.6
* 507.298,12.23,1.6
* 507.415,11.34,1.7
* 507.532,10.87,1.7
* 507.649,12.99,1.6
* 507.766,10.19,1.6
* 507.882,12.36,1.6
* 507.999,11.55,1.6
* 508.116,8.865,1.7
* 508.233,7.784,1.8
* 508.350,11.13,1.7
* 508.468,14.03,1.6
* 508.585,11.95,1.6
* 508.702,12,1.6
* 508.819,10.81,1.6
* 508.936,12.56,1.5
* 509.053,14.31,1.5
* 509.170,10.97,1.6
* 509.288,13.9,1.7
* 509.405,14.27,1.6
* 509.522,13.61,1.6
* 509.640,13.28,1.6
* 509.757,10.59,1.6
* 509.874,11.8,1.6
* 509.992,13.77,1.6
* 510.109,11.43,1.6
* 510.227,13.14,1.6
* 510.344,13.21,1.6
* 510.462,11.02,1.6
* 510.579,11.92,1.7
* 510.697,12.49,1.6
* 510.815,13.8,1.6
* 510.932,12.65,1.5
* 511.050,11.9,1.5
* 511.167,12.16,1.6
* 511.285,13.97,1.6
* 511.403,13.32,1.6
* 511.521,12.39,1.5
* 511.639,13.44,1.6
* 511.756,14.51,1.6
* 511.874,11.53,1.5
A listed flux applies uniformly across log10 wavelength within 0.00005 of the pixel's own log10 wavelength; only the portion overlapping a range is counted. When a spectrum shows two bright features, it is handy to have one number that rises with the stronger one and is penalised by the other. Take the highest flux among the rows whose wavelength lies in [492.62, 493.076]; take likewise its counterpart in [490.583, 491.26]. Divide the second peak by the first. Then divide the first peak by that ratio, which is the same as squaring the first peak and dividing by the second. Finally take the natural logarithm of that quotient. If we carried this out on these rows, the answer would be 2.89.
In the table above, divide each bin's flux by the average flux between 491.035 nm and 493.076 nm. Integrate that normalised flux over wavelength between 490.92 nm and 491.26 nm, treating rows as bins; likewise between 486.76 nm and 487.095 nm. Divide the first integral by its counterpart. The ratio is 0.98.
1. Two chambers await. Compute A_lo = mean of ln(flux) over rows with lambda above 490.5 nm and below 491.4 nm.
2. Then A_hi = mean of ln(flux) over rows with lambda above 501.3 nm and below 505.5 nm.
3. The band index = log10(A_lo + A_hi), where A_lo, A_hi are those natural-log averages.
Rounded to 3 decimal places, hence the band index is 0.696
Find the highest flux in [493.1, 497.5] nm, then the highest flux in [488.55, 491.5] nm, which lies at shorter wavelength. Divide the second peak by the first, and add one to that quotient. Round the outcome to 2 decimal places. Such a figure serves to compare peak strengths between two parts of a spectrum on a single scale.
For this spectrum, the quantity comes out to 1.83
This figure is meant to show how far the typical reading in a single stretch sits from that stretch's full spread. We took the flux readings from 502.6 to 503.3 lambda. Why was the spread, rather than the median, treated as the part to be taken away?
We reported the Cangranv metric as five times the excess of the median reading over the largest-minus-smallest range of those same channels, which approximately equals 45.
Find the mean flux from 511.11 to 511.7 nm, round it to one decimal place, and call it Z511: 13.1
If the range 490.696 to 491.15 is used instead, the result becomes 10.9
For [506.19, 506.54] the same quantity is 13.3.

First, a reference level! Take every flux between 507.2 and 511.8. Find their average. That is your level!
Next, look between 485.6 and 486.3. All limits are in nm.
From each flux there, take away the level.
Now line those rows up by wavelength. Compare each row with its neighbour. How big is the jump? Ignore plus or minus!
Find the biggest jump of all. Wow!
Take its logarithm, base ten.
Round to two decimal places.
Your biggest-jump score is 0.86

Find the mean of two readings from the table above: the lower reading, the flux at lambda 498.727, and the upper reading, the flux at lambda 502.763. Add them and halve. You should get 9.5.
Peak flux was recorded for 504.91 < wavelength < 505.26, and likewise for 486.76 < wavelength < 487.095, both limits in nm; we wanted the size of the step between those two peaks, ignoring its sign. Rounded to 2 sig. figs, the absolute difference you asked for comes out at 2.5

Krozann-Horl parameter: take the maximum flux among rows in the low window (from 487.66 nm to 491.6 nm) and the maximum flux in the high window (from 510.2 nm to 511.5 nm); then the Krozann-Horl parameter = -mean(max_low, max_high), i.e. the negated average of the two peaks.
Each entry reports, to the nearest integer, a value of -15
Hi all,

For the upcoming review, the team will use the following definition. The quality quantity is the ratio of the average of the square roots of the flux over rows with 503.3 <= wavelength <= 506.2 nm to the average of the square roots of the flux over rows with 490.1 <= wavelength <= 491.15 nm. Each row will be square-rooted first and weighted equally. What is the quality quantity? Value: 1.02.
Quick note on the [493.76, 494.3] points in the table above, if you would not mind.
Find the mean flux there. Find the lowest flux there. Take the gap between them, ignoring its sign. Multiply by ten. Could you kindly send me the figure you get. 12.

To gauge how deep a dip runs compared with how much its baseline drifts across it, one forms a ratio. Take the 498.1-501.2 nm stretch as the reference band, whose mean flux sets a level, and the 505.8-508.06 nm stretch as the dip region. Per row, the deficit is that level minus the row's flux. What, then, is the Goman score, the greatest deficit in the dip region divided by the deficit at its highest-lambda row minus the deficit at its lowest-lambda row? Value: 1.2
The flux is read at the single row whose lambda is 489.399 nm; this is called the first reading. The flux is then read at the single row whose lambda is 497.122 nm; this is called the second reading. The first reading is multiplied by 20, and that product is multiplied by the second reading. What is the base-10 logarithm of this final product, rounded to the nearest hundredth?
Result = 3.28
